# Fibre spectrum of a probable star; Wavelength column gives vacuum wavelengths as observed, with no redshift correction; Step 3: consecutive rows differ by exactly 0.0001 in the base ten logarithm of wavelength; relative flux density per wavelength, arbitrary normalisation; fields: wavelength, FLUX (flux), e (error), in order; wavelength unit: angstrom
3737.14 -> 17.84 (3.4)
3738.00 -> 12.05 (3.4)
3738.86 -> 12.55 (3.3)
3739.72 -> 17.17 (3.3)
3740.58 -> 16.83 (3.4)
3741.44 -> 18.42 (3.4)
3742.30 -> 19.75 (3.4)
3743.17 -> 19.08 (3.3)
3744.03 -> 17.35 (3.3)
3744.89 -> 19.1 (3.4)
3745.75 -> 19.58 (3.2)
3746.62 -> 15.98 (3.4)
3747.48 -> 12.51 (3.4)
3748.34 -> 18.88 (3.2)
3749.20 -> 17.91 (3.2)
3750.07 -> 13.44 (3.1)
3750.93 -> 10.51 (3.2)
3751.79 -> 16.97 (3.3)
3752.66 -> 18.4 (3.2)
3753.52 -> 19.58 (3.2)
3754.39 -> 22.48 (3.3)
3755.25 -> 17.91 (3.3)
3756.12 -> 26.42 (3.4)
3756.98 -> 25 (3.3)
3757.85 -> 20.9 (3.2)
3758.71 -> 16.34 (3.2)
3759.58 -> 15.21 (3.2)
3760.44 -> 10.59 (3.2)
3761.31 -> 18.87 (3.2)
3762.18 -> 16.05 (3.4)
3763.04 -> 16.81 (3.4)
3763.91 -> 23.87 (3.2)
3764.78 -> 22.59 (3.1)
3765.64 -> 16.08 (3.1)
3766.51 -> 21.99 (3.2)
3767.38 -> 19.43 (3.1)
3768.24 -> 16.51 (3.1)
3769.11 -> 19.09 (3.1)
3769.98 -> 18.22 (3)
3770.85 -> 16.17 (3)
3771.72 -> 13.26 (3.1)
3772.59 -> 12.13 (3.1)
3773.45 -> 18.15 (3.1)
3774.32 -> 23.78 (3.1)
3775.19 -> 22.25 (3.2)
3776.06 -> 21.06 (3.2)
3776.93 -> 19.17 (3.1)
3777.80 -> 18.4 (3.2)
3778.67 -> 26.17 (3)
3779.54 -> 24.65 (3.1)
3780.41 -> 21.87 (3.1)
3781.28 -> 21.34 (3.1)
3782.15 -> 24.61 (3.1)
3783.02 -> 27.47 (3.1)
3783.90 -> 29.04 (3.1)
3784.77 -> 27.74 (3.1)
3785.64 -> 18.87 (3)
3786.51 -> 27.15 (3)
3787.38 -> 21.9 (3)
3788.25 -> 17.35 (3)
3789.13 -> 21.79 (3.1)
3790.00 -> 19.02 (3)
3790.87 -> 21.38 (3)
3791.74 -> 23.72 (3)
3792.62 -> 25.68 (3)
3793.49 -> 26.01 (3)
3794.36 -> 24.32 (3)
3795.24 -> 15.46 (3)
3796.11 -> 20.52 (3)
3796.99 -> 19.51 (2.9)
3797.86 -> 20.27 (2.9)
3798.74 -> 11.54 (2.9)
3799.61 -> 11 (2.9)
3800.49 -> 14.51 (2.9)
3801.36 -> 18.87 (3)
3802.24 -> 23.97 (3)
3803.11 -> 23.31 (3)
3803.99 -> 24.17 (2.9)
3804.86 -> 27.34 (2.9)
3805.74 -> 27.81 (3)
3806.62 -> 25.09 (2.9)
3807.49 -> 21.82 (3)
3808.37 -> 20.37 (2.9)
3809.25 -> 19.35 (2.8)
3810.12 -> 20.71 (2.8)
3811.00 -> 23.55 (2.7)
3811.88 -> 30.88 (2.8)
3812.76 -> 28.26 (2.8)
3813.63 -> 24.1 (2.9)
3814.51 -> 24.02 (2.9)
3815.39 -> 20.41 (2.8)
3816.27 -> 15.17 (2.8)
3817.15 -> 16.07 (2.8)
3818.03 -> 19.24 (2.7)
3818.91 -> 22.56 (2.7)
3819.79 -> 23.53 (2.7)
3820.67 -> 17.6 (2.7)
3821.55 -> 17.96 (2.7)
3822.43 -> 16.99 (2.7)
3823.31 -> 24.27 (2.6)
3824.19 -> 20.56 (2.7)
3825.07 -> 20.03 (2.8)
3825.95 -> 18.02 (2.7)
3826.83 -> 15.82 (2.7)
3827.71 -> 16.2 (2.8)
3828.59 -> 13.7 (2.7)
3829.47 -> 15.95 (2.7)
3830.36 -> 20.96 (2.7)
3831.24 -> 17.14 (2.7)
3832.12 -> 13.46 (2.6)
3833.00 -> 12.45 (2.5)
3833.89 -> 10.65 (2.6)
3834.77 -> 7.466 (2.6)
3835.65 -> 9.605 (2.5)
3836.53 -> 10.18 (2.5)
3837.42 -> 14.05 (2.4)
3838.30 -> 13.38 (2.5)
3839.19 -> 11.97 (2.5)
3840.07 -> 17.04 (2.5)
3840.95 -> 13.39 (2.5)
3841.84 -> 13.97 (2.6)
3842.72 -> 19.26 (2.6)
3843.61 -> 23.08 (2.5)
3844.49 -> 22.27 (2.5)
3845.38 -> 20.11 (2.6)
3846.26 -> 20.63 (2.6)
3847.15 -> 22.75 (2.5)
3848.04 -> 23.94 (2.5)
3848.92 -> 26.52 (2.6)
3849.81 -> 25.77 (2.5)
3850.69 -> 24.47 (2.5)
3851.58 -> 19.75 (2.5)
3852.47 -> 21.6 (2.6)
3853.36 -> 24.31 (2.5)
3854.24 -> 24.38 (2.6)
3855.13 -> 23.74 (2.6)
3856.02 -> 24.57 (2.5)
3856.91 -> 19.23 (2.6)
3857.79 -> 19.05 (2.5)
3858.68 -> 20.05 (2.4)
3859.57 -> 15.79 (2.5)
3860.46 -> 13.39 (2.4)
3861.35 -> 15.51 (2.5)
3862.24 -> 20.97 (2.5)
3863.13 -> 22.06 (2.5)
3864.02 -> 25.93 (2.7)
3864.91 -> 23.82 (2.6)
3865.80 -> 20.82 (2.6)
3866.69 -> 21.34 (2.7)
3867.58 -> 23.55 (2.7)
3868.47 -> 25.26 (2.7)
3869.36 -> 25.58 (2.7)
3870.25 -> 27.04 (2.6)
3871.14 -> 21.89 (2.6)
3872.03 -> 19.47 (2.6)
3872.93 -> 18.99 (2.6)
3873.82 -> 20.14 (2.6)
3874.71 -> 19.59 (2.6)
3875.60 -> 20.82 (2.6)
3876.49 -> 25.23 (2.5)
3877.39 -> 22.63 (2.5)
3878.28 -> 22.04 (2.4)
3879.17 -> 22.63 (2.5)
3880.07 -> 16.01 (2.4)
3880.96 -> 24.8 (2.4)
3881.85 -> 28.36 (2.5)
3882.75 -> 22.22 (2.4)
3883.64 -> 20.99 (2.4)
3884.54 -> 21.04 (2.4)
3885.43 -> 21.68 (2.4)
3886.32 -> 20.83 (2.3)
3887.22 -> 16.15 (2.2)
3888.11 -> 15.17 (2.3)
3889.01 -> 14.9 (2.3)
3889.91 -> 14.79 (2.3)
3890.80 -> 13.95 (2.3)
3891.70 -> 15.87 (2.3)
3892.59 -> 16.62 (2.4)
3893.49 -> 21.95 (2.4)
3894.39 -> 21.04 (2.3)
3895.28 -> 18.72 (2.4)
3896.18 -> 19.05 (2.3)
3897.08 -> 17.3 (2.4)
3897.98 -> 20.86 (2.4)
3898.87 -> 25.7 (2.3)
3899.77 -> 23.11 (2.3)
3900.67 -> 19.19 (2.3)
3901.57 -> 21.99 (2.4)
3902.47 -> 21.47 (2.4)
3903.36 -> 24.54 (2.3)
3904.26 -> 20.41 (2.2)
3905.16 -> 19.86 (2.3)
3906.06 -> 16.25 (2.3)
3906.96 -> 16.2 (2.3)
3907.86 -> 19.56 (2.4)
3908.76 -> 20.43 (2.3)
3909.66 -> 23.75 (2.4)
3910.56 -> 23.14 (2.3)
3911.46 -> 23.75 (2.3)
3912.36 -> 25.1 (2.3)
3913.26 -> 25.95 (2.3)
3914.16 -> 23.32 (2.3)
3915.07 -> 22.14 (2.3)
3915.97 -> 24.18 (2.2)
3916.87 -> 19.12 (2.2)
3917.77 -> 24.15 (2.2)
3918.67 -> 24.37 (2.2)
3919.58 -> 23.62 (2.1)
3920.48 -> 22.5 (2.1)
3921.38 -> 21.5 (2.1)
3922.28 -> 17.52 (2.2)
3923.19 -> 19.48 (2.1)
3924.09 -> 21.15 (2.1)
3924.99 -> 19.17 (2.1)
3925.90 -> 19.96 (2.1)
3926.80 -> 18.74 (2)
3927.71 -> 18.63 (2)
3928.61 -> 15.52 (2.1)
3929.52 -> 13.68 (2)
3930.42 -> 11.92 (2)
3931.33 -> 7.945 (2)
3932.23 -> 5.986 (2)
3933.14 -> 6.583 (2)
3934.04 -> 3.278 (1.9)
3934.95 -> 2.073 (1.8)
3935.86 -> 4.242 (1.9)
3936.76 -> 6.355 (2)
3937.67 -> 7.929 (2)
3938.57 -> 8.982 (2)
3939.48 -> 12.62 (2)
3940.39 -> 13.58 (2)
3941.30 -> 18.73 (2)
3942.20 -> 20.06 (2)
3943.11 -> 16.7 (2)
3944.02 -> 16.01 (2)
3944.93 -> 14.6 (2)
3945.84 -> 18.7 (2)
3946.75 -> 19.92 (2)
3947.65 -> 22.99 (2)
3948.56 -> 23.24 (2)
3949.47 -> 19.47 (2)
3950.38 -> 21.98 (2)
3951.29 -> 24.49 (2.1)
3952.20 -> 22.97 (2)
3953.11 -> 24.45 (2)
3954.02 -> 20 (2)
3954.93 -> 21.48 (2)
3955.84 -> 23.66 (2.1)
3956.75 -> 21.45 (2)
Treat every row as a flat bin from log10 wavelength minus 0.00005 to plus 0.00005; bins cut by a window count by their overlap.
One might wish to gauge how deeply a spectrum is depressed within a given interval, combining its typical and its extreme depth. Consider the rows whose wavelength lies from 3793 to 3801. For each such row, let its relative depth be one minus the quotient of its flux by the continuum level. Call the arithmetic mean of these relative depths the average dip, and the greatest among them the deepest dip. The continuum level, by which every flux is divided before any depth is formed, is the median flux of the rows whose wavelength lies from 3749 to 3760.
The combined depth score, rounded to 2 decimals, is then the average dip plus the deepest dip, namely 0.37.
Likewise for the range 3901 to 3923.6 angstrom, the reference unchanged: -0.12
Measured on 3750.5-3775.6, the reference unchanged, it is 0.38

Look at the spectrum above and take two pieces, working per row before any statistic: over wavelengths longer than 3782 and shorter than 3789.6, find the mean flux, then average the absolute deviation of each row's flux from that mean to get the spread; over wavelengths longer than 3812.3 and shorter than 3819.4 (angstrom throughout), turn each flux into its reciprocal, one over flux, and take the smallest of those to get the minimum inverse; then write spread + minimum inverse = 3.6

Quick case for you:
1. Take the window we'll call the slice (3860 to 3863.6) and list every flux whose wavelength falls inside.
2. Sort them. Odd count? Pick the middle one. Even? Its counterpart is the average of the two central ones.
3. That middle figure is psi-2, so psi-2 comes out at 18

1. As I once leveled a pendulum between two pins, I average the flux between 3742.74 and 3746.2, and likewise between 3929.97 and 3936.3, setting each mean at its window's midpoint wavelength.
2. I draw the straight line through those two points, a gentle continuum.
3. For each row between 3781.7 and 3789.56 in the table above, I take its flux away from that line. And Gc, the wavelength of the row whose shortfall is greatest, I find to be 3788.25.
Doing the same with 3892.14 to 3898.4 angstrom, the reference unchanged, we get 3892.59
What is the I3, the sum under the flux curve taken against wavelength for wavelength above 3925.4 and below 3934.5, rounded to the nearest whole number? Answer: 111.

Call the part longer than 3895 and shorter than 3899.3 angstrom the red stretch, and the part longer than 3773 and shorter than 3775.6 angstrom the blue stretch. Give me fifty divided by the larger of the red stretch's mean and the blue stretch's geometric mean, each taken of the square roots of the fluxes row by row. 10.8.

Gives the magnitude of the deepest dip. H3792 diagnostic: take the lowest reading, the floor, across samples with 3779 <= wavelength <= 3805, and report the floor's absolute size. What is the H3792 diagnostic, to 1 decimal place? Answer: 11.0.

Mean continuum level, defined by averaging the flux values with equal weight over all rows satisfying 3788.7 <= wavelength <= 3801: 20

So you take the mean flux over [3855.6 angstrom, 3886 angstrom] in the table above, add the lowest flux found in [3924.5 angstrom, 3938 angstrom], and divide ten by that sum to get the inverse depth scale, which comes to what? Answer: 0.423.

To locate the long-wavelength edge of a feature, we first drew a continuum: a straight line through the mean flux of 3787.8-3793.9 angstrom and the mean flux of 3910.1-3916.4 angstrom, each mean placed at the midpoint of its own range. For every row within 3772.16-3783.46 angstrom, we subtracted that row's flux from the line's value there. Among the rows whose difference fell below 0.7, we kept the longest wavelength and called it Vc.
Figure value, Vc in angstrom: 3783.02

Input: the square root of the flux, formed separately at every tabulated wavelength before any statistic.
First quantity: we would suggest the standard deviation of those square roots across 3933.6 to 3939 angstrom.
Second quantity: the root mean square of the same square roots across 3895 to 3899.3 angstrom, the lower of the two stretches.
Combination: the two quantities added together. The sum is 5.1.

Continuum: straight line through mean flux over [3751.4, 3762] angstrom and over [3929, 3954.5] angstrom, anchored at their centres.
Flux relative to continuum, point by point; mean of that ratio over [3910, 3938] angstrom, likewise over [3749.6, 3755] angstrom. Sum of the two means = 2.0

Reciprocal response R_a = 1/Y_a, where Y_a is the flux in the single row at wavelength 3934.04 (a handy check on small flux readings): 0.305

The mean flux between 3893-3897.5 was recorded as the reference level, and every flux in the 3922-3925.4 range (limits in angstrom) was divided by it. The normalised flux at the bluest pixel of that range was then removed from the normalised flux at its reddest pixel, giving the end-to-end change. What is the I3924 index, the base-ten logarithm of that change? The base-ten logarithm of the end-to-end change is -1.1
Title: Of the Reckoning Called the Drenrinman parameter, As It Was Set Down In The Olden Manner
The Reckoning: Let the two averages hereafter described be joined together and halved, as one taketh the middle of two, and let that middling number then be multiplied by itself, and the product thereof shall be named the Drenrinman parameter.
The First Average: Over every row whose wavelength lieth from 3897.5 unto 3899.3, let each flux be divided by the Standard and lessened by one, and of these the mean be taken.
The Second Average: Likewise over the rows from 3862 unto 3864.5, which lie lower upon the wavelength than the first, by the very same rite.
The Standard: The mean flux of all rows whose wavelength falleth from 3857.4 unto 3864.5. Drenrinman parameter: 0.045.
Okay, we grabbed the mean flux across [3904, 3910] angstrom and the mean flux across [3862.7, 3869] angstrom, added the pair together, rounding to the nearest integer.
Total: 43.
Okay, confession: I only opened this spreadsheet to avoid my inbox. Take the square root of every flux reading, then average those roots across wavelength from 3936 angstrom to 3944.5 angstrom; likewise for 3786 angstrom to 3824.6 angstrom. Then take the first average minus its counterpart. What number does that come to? -1.0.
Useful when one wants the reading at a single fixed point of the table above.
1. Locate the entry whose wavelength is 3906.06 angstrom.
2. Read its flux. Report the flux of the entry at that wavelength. 16.25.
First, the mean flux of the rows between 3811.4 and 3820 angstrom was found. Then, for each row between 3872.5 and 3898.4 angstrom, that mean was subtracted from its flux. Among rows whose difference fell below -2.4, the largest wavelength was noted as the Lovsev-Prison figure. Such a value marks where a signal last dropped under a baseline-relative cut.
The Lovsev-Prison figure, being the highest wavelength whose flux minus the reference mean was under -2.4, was 3897.08 angstrom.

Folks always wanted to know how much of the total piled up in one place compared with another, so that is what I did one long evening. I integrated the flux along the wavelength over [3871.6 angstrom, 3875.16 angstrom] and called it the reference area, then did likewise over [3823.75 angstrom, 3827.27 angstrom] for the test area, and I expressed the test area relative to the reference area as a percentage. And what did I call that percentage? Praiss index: 94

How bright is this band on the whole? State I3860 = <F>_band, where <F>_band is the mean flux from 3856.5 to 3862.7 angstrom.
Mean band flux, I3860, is 17.7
